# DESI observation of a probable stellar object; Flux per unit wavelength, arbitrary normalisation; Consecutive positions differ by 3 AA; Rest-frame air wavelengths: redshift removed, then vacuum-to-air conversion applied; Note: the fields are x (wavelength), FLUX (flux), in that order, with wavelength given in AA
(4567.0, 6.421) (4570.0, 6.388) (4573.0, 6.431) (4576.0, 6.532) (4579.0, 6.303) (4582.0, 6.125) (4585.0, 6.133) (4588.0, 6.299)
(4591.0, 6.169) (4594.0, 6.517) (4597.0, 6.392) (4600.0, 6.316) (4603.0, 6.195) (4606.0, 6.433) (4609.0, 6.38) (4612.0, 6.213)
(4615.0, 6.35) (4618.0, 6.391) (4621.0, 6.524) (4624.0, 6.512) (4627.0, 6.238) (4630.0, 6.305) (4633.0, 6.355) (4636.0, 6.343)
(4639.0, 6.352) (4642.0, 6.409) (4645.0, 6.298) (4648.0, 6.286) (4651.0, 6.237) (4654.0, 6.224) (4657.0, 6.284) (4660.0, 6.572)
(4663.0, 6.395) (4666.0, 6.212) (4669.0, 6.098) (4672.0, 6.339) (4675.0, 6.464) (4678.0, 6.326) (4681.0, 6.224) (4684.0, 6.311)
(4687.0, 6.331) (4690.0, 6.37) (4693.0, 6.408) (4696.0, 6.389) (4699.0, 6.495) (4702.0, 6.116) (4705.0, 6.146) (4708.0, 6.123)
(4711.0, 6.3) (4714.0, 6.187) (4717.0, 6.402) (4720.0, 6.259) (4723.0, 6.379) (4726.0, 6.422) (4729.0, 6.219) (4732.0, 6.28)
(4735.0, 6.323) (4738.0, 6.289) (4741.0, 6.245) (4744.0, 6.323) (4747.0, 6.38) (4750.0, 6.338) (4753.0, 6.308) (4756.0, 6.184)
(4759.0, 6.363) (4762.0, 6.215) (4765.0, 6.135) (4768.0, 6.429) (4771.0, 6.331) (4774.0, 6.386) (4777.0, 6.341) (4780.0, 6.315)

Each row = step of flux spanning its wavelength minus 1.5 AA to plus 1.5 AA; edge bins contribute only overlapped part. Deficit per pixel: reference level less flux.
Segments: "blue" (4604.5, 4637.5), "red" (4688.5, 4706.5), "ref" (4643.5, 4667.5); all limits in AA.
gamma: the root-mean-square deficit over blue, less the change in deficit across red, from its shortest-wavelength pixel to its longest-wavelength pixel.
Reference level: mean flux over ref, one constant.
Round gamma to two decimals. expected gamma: -0.12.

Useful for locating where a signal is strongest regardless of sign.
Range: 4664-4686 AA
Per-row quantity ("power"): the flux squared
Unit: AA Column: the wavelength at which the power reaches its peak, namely 4675.0 AA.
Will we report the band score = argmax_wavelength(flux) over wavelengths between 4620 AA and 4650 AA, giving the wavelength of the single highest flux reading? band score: 4621.0 AA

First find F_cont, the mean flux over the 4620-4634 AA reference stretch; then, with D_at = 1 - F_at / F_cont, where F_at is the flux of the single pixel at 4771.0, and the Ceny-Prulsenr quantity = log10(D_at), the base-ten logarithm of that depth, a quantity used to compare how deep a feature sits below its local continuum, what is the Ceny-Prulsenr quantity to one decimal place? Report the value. -2.1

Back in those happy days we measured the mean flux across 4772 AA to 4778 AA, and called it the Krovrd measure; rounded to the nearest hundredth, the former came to 6.36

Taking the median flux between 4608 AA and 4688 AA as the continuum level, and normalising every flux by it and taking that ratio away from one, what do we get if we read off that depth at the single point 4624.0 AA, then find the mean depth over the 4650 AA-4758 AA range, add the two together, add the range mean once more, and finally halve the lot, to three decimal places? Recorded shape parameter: -0.010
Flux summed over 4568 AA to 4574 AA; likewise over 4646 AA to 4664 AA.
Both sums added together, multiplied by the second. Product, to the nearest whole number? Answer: 1931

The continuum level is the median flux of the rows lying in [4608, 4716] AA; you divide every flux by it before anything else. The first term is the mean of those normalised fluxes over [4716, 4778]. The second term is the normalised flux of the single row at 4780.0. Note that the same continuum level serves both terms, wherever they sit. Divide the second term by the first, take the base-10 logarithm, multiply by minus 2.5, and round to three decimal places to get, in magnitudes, -0.001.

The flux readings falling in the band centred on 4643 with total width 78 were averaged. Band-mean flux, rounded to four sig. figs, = 6.337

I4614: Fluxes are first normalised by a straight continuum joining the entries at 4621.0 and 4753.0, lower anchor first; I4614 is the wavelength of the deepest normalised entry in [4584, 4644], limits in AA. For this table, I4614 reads 4585.0 AA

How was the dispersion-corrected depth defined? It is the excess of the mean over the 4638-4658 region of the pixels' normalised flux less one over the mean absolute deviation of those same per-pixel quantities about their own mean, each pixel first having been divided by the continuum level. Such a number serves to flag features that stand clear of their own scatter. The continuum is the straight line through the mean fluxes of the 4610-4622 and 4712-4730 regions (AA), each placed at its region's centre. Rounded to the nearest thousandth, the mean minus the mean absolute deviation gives -0.015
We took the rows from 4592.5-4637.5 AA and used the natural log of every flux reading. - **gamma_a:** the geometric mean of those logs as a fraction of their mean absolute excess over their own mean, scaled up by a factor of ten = 1475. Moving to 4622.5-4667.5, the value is 1480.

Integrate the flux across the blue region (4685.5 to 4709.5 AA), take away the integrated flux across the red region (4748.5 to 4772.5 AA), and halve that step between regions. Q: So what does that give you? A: 0.11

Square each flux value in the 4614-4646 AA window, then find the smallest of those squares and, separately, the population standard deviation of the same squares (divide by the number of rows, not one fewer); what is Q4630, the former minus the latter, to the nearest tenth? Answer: 37.9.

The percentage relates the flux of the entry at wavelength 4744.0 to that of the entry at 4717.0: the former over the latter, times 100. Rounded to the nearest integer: 99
